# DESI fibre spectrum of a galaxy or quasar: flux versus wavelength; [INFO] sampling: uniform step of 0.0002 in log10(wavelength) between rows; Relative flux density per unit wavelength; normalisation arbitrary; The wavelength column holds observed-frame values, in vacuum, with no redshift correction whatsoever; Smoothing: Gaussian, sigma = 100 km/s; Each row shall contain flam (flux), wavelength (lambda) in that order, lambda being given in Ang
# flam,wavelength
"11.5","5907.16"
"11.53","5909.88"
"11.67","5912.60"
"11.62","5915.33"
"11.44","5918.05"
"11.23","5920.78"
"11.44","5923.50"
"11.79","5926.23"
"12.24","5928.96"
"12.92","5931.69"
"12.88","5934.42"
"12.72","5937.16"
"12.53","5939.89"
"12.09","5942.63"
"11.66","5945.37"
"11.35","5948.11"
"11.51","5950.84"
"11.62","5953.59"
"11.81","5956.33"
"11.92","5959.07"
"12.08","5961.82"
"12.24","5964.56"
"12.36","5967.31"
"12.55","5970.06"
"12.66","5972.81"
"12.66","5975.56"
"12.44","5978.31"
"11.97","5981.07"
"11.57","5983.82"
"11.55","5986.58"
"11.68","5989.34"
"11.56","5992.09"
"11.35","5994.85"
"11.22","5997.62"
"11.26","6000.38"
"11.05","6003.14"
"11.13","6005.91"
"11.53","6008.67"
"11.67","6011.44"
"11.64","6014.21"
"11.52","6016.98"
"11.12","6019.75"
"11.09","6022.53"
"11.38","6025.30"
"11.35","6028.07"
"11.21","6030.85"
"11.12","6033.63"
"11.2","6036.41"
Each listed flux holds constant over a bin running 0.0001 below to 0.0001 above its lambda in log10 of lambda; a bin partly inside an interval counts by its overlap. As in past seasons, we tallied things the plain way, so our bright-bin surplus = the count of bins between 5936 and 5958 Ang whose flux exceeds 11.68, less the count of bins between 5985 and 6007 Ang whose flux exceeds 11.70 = 4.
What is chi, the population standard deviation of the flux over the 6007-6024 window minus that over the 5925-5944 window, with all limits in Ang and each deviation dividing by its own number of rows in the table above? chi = -0.16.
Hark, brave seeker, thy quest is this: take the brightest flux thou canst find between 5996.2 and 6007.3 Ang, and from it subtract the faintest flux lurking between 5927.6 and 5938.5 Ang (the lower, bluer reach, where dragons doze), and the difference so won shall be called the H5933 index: -0.98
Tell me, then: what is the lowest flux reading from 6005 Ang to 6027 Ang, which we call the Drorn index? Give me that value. 11.09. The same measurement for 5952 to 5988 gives 11.55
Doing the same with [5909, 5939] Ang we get 11.23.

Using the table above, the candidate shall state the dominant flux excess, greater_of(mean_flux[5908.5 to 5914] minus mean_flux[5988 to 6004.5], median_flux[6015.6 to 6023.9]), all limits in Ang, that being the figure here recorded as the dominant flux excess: 11.12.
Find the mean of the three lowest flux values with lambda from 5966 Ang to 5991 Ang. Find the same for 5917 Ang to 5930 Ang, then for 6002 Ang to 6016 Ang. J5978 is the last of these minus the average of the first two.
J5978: -0.25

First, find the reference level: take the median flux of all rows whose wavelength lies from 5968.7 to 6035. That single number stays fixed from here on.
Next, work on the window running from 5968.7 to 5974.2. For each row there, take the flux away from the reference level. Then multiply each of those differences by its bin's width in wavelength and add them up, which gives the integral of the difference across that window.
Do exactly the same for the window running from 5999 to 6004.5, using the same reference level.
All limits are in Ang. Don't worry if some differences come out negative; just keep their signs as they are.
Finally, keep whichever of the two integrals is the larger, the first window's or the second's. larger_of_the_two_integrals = 2.0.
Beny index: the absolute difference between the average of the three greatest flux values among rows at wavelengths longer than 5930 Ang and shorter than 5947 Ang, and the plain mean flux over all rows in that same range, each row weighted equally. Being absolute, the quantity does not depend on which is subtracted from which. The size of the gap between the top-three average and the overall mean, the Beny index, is 0.4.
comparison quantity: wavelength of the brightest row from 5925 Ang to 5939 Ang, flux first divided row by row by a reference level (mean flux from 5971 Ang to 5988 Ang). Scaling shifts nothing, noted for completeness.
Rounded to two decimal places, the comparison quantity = 5931.69 Ang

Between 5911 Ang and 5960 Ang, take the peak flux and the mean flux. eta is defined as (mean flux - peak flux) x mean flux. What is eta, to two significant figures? -12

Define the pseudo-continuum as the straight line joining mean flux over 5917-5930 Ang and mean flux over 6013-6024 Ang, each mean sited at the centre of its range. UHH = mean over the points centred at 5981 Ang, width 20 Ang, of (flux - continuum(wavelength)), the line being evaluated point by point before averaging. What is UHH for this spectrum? 0.6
